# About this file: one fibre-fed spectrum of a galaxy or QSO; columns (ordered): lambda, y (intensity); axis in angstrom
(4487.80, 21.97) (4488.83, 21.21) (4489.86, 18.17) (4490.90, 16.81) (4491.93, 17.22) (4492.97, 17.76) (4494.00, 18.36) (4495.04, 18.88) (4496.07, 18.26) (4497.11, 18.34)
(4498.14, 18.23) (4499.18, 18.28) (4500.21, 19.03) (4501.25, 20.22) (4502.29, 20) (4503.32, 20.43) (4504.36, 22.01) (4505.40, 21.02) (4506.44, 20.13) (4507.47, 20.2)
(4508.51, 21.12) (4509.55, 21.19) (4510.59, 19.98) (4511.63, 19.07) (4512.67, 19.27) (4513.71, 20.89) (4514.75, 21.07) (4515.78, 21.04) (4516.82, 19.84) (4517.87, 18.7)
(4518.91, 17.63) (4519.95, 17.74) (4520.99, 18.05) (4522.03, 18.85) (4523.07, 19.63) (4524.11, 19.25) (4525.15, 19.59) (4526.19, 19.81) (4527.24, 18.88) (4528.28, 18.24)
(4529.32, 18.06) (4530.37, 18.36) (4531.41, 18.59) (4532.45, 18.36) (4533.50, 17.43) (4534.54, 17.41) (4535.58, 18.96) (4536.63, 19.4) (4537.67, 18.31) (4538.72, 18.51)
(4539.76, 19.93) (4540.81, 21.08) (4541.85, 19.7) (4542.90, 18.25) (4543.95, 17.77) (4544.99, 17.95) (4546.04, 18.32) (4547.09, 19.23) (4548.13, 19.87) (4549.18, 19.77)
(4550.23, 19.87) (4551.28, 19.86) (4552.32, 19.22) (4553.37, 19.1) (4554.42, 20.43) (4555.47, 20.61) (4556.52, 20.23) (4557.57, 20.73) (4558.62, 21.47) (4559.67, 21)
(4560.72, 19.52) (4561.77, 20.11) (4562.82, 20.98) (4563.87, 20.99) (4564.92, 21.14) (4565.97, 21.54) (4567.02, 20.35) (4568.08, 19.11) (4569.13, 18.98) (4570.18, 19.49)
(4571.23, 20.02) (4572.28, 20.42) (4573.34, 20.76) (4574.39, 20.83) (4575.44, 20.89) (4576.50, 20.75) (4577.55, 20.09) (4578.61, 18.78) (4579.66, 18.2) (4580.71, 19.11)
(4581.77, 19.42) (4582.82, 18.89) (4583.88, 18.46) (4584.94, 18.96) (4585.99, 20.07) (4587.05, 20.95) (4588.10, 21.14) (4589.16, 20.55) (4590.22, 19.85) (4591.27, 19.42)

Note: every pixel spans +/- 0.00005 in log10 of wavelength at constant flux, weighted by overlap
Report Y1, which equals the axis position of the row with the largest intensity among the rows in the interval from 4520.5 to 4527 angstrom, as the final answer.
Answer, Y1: 4526.19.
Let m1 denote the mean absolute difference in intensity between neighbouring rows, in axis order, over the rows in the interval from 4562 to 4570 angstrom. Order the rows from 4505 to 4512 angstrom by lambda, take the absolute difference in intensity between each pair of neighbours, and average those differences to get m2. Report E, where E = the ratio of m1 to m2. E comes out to 0.77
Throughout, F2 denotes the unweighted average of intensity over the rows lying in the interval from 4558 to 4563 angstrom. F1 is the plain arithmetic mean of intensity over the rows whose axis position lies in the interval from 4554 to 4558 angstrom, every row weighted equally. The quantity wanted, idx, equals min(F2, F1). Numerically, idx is 20.5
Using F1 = 20.5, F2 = 20.6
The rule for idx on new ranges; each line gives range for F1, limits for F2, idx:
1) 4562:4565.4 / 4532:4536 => 18.0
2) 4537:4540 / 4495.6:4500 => 18.3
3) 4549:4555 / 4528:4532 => 18.3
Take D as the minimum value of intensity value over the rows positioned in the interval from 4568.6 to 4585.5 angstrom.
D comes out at 18.2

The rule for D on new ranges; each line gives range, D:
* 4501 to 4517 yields 19.07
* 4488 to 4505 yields 16.81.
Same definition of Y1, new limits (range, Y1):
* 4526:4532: 4526.19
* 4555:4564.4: 4558.62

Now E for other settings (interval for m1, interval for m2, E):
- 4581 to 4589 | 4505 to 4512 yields 0.89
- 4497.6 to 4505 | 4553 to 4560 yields 1.17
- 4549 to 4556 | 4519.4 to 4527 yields 0.84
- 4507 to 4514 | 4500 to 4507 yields 0.93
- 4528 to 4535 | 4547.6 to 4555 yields 0.82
